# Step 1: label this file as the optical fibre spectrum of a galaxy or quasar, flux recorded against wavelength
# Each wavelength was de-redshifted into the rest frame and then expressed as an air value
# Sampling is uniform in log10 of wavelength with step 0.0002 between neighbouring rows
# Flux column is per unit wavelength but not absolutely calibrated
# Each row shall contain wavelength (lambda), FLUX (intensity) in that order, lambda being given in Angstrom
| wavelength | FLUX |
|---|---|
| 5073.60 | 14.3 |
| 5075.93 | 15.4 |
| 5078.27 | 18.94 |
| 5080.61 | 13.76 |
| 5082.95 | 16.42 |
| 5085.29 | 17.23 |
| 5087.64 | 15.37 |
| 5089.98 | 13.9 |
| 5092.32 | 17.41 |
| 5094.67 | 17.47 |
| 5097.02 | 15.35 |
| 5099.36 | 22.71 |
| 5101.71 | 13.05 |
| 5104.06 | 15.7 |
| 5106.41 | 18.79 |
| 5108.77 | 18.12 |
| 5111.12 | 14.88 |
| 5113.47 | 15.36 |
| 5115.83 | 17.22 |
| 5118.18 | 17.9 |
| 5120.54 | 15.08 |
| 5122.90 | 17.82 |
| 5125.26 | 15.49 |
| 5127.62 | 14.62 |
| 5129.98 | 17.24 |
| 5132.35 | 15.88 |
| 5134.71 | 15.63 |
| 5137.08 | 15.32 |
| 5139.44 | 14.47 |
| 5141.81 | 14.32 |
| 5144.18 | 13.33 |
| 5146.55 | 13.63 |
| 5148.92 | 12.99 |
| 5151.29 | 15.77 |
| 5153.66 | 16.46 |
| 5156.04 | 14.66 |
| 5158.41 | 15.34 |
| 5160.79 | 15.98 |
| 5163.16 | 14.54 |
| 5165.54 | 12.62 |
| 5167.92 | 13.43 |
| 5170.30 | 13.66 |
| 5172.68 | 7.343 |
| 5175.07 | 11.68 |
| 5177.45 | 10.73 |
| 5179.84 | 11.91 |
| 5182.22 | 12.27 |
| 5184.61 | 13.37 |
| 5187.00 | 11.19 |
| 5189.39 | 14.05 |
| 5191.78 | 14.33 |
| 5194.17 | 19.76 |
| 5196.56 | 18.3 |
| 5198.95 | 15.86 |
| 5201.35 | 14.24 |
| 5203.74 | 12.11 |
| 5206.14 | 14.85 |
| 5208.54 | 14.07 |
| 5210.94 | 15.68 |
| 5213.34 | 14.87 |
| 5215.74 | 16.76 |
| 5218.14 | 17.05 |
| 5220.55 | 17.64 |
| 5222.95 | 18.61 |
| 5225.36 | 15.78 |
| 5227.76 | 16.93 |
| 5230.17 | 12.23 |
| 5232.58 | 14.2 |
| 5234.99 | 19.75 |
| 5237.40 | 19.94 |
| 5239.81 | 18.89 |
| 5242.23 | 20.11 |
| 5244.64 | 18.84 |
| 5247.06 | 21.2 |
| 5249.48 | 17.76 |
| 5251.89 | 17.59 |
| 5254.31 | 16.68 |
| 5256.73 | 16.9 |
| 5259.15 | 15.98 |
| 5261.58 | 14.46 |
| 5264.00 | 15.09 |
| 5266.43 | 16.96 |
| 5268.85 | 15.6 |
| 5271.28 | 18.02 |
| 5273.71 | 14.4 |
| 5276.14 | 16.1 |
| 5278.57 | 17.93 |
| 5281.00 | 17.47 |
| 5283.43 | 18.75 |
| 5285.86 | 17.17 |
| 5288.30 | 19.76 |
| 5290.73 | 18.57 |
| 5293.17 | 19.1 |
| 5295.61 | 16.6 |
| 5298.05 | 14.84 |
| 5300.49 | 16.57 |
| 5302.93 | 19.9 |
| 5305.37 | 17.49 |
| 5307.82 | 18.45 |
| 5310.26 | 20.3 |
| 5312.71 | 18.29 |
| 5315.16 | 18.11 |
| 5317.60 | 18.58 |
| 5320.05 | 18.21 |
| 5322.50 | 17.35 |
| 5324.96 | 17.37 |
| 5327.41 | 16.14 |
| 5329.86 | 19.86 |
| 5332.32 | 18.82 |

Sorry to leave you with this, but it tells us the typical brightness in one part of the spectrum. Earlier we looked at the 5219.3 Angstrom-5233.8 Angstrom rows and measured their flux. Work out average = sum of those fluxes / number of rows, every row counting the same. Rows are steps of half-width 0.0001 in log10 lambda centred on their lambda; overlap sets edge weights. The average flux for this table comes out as 15.9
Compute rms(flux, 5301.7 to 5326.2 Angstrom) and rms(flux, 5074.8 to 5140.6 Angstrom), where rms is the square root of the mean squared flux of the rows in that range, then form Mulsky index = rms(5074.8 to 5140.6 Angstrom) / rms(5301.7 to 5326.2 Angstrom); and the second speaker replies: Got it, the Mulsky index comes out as 0.89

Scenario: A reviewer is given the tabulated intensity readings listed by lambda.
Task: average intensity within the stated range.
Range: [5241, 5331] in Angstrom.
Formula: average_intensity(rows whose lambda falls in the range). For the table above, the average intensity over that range 17.6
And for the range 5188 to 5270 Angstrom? 16.6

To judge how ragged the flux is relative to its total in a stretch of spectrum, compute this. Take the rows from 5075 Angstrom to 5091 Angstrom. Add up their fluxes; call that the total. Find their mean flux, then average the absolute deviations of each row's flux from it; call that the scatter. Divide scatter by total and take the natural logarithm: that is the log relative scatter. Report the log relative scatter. -4.35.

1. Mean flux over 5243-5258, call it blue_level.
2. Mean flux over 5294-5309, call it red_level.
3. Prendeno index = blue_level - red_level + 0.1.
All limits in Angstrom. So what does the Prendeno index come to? 1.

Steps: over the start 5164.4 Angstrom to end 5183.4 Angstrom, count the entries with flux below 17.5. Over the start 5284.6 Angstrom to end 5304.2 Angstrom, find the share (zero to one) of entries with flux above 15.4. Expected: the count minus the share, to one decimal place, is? 7.1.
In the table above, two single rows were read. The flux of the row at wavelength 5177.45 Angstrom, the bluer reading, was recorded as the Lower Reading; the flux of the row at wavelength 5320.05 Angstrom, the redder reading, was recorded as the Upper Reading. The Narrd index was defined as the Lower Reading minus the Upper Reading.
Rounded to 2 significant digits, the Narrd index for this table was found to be -7.5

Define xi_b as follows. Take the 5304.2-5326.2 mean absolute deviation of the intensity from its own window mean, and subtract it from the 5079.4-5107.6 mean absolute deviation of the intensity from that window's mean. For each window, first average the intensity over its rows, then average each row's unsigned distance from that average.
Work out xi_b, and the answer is 1.3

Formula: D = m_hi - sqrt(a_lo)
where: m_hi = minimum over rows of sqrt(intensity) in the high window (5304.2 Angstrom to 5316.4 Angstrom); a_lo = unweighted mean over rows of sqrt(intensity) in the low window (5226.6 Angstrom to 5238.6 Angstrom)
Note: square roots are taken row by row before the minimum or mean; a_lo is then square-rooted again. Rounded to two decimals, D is 2.17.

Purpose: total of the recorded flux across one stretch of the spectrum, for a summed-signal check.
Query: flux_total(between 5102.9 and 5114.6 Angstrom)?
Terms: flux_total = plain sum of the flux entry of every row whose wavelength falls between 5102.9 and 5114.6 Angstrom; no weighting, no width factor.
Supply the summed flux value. 83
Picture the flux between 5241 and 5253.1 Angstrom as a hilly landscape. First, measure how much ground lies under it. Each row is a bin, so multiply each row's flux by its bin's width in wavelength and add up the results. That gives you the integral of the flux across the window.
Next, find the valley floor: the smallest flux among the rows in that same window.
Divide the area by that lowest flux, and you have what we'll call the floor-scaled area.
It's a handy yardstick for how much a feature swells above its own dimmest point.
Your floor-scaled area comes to 13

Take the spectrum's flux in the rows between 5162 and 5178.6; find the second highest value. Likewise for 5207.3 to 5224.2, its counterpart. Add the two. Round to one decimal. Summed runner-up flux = 31.3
